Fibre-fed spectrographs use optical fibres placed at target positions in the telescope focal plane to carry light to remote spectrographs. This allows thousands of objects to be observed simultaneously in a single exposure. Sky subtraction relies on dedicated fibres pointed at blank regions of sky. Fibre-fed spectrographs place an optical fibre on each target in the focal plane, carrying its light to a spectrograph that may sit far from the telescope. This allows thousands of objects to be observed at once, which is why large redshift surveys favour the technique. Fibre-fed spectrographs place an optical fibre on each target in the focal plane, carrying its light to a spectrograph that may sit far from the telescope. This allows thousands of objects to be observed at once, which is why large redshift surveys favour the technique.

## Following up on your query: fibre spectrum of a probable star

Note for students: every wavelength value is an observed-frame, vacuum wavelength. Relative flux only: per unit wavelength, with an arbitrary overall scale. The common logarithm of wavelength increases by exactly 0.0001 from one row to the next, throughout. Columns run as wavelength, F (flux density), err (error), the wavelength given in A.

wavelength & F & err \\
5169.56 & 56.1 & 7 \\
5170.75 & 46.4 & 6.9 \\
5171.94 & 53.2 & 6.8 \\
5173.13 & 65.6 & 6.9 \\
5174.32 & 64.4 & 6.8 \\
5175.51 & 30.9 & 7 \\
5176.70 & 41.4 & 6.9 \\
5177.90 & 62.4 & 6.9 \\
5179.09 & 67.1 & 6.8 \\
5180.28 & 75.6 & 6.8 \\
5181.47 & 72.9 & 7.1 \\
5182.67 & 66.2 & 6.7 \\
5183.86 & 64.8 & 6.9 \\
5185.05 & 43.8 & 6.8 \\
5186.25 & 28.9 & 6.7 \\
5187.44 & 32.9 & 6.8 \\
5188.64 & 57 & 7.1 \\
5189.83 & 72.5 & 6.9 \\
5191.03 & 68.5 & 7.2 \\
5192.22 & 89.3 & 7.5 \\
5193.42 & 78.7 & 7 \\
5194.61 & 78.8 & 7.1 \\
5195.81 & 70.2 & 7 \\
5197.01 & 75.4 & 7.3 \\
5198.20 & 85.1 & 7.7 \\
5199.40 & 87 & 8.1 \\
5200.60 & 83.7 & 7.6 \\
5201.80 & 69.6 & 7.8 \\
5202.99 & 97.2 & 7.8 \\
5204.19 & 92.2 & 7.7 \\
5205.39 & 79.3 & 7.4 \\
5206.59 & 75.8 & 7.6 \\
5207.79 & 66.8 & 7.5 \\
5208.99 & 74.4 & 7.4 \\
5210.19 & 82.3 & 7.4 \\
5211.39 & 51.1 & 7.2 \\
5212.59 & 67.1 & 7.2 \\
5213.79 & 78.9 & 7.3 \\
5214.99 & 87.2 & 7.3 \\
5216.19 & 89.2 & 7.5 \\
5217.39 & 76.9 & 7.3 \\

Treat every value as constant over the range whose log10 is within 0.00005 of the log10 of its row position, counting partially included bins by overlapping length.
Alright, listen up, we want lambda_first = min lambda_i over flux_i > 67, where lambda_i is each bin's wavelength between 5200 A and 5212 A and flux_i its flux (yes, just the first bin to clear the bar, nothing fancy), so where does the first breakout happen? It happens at 5200.60 A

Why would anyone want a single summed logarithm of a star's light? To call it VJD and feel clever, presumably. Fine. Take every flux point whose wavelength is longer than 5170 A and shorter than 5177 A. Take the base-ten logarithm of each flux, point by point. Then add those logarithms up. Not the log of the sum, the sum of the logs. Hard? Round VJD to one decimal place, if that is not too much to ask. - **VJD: 10.1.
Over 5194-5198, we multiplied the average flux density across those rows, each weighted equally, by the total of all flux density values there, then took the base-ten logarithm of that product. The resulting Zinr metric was 4.2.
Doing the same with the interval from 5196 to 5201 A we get 4.4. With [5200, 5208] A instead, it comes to 4.7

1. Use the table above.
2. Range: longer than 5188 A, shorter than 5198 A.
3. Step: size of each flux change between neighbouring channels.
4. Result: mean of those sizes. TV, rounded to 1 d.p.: 9.3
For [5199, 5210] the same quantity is 10.4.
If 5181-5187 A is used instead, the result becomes 11.0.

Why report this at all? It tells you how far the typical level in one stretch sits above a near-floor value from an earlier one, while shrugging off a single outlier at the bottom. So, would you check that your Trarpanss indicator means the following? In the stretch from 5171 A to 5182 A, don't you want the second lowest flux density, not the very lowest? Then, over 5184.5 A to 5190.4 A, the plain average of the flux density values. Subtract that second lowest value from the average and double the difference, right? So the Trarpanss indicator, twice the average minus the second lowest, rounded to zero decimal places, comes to 11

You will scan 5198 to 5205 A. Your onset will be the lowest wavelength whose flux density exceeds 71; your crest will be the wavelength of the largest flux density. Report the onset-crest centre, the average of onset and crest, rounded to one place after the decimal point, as 5200.6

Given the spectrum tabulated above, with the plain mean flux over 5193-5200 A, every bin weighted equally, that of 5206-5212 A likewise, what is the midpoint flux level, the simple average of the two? 75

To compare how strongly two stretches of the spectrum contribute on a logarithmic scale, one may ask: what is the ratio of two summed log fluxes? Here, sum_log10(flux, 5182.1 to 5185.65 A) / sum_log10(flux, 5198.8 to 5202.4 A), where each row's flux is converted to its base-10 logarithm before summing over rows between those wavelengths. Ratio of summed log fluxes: 0.9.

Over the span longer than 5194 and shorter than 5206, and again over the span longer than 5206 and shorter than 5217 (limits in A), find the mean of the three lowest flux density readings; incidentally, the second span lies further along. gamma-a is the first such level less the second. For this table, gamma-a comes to 10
